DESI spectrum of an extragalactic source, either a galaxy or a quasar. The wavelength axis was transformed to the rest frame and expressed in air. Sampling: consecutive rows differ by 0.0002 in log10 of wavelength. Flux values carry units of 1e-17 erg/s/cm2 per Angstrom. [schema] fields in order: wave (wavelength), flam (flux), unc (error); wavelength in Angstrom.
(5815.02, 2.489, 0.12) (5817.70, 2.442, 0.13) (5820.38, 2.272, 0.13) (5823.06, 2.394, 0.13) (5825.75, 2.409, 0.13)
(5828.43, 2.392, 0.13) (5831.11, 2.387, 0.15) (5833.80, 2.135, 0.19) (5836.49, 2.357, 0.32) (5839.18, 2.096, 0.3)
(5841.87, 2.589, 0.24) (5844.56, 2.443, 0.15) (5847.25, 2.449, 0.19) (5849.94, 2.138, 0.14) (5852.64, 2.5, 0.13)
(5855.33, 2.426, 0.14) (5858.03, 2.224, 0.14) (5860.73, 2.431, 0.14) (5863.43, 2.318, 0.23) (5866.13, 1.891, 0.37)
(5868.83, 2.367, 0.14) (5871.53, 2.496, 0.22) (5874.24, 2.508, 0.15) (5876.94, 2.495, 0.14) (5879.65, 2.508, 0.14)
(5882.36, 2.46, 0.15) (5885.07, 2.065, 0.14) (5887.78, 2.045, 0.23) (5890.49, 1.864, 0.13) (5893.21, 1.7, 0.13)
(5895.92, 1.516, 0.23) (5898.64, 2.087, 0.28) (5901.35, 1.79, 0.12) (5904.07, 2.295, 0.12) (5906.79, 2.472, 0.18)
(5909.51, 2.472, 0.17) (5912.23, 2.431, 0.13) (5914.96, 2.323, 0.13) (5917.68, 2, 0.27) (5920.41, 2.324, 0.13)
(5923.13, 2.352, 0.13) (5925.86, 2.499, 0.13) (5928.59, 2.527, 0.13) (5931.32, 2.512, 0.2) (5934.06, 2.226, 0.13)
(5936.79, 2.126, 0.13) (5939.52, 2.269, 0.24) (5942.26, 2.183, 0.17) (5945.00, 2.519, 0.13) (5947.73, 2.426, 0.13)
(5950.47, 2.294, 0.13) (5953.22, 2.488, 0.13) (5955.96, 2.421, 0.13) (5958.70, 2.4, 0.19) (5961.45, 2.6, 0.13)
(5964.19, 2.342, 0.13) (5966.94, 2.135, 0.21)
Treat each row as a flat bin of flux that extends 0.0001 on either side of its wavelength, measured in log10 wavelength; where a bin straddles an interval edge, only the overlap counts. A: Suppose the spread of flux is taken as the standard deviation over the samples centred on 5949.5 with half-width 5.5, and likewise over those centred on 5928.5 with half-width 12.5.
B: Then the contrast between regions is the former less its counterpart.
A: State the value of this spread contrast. -0.08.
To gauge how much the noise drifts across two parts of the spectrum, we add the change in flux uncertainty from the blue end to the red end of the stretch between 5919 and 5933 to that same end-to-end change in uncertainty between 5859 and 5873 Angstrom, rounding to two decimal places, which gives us 0.15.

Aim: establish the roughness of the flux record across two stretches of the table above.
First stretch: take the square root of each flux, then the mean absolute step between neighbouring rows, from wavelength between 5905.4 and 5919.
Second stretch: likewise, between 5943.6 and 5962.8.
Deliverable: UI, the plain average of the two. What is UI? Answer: 0.039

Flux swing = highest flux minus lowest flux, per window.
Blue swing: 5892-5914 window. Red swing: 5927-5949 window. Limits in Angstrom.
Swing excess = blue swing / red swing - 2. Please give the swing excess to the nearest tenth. 0.4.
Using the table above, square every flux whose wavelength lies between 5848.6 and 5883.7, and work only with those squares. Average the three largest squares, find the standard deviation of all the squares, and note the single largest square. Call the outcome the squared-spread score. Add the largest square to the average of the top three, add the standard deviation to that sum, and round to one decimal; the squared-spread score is 13.4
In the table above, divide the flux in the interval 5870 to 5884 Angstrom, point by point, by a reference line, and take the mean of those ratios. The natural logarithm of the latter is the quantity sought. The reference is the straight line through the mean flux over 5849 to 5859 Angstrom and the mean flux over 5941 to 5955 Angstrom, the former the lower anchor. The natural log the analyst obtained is 0.06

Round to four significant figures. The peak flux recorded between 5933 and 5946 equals 2.519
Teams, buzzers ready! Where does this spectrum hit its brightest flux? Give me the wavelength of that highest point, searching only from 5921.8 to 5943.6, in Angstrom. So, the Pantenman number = 5928.59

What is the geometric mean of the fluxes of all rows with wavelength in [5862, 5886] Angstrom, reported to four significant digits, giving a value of 2.335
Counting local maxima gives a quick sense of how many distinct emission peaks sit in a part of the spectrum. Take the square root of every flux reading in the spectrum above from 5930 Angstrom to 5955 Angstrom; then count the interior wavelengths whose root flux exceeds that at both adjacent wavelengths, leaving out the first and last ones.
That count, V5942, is 2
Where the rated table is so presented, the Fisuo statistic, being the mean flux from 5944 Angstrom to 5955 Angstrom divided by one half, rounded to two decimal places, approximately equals 4.86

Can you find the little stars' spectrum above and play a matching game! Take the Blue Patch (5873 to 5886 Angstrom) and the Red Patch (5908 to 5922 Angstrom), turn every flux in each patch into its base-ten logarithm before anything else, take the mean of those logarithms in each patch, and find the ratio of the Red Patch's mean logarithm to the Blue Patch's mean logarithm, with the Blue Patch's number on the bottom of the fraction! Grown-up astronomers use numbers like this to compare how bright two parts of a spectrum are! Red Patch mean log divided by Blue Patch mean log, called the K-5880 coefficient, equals 0.95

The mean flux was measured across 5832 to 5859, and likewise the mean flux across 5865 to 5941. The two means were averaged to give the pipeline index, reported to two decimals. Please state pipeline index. 2.29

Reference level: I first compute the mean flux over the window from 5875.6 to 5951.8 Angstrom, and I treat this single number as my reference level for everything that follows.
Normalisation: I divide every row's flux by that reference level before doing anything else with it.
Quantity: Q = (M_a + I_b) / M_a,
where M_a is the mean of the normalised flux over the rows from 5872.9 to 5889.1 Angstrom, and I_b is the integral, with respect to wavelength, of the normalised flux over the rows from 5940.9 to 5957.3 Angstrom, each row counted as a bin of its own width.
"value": 17.7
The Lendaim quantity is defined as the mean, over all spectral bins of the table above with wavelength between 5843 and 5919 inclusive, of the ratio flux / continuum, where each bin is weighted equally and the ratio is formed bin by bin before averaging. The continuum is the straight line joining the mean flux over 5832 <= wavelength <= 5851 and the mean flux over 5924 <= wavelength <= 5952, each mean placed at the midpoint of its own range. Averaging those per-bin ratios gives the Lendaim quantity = 0.96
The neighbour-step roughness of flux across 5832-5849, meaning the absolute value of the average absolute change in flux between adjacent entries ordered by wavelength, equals 0.23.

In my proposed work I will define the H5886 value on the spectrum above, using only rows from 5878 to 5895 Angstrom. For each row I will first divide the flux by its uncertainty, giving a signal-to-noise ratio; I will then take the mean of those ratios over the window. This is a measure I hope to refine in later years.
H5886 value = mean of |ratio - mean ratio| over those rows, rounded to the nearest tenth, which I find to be 2.2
